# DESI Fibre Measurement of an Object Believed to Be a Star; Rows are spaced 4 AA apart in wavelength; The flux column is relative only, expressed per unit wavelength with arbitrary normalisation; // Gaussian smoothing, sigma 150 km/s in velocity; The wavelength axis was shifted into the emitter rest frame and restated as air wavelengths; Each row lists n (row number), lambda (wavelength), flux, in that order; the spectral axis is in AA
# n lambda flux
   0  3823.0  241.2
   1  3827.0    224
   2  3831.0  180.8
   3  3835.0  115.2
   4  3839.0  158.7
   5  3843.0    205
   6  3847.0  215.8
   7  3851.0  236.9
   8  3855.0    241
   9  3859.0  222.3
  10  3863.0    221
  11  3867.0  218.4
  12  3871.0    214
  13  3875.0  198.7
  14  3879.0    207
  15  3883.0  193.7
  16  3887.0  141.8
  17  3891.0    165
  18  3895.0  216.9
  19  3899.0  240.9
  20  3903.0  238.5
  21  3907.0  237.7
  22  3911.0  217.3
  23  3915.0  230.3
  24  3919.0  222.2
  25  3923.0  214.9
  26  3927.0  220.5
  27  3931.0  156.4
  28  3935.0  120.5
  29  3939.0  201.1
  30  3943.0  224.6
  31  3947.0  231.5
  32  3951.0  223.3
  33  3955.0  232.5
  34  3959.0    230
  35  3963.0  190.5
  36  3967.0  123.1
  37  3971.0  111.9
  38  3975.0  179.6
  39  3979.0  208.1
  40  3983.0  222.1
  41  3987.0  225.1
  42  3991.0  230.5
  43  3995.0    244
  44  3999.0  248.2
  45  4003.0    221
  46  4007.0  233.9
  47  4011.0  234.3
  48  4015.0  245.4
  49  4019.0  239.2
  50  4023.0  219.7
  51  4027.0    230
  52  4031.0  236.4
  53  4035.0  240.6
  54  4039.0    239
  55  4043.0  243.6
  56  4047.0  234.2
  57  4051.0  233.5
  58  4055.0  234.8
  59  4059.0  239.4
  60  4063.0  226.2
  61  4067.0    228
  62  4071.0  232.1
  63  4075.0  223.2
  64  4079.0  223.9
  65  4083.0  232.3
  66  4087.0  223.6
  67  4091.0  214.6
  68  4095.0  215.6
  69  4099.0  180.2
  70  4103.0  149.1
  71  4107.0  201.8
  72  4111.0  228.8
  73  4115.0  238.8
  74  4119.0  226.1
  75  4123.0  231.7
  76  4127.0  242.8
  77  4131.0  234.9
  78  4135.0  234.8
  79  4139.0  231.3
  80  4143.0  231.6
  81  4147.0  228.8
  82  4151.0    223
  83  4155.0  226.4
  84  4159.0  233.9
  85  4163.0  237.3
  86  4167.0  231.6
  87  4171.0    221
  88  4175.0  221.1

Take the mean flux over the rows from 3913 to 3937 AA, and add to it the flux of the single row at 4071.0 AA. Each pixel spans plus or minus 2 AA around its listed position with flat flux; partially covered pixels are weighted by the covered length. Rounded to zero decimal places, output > 426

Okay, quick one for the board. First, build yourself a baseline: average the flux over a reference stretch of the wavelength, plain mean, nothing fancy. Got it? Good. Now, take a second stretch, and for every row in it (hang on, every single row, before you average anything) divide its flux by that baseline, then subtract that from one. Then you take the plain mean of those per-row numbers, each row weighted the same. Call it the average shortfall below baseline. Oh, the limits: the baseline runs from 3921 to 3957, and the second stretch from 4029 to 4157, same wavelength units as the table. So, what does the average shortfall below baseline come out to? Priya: -0.11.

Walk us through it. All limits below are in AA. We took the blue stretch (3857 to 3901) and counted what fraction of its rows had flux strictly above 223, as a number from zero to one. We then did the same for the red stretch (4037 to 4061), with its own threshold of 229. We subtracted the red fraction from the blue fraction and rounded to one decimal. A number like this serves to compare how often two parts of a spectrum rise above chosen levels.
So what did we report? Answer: -0.9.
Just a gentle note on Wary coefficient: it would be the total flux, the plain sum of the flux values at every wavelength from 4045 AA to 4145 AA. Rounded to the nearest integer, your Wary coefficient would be 5593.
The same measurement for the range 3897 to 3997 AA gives 5177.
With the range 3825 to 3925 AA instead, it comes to 5178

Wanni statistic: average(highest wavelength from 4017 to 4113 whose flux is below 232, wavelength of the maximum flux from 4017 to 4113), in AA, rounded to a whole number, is 4077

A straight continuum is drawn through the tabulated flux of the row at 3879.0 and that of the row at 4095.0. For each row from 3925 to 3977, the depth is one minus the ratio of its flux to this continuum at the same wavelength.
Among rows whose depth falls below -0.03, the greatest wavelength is 3959.0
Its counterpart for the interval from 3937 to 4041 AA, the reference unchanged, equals 4039.0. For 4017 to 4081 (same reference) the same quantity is 4079.0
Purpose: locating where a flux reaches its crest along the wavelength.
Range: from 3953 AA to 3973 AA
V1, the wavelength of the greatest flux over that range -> 3955.0 AA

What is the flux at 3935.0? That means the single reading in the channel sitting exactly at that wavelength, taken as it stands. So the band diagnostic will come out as 120.5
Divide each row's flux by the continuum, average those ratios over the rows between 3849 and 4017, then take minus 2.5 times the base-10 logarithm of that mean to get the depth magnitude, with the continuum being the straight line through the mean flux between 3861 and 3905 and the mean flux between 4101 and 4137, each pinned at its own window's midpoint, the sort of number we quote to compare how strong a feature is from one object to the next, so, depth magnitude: -0.010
